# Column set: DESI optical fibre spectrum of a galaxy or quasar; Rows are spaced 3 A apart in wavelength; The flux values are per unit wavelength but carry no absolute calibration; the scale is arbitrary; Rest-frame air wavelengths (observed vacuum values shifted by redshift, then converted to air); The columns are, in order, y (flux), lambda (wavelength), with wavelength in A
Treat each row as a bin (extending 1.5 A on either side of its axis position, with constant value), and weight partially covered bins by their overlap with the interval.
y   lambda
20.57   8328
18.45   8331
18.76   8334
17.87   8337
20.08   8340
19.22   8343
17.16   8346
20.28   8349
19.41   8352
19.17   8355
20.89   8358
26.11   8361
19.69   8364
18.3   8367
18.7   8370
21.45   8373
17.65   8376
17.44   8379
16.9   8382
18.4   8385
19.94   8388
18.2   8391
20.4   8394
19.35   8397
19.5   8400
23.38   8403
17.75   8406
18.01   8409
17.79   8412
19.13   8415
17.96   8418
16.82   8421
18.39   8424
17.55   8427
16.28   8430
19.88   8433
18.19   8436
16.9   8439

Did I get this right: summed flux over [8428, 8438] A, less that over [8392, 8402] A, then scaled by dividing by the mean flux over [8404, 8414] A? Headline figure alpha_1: -0.27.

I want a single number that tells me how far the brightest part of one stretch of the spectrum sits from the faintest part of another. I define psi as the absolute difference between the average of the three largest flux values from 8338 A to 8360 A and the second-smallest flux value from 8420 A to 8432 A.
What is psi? 3.6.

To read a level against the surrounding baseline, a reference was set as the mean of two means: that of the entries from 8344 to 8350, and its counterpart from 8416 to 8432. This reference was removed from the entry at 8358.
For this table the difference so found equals 2.8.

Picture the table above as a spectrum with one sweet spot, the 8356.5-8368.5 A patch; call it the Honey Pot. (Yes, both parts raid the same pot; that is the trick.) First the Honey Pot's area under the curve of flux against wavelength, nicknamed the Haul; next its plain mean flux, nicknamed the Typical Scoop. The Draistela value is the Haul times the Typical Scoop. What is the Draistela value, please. 5417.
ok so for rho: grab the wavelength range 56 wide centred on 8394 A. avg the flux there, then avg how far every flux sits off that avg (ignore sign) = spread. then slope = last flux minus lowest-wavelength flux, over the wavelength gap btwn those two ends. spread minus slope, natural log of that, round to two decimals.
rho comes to 0.22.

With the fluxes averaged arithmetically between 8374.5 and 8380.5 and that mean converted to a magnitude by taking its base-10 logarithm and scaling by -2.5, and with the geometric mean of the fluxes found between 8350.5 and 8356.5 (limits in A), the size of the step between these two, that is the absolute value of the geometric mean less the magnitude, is 22.4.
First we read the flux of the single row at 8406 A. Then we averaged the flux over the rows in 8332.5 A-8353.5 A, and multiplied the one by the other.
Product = 337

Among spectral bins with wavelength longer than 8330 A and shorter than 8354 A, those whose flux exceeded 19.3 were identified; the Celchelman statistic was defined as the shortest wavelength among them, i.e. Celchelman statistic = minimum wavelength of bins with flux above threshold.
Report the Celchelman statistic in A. 8340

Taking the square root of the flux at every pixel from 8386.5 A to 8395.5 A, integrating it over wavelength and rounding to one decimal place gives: 39.7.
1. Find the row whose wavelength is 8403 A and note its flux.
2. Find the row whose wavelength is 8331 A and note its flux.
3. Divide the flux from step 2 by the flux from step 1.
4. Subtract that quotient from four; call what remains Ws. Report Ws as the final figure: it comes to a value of 3.21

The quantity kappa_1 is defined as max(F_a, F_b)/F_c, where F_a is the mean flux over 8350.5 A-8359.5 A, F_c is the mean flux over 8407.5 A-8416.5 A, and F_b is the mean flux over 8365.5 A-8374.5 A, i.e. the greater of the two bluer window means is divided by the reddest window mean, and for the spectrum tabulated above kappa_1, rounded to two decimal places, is 1.08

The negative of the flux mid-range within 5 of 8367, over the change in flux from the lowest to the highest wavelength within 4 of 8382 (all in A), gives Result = -20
